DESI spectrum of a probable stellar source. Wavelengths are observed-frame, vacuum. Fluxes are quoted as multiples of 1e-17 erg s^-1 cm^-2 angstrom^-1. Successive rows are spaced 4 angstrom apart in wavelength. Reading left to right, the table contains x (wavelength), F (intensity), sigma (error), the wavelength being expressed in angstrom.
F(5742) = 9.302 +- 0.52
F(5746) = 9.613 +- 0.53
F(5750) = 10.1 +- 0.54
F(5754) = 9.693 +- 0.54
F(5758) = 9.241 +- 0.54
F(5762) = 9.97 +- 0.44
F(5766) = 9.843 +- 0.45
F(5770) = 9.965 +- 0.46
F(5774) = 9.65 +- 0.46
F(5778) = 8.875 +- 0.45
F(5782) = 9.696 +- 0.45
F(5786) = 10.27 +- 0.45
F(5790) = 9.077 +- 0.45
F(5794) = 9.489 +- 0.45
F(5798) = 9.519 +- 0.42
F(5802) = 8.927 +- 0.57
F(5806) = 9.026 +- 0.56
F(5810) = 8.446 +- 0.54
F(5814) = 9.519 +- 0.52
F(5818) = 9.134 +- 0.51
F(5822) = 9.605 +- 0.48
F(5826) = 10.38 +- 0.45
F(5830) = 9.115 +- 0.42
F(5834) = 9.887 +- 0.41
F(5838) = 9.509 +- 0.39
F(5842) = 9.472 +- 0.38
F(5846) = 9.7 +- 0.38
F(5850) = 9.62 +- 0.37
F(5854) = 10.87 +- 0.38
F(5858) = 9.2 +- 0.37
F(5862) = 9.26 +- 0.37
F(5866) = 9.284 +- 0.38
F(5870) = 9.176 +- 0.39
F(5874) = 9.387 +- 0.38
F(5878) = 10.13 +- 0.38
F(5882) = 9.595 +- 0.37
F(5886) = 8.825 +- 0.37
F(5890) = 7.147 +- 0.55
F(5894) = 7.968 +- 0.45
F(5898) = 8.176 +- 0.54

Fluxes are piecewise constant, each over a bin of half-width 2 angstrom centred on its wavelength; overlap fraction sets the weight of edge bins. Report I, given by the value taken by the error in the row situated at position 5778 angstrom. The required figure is 0.45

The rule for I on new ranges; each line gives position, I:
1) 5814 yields 0.52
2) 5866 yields 0.38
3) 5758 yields 0.54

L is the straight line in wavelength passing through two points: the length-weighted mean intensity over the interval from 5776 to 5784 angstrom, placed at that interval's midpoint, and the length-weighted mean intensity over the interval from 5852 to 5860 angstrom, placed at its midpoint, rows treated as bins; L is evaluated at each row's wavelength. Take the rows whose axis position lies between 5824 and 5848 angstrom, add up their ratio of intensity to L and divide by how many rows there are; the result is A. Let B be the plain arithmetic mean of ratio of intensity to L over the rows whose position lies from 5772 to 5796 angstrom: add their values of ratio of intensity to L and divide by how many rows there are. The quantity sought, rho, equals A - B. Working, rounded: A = 0.984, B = 1.02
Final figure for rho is -0.036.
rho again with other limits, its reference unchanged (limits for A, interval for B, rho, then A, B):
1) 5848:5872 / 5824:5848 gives -0.034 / 0.950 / 0.98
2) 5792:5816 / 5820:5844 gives -0.025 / 0.962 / 0.99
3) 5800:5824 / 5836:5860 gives -0.028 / 0.949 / 0.98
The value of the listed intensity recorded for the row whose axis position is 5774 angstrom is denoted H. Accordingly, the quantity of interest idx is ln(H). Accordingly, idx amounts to 2.27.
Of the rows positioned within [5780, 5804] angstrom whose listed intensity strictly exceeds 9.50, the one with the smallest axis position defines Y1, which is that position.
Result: 5782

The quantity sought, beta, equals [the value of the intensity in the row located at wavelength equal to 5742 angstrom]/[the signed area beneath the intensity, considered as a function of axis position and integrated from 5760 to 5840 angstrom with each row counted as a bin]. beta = 0.0122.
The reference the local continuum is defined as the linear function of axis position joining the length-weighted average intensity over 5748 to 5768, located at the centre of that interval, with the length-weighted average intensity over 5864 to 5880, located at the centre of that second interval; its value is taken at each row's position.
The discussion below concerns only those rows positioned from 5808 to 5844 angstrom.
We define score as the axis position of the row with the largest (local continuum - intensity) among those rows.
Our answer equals 5810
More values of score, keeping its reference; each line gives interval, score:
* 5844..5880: 5858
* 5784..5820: 5810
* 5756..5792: 5778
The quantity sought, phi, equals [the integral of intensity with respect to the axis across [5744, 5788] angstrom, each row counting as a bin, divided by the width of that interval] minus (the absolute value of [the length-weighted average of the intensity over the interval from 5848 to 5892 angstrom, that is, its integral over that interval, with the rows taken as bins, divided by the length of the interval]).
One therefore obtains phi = 0.40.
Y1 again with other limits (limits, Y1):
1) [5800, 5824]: 5814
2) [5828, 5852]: 5834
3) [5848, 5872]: 5850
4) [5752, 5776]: 5754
